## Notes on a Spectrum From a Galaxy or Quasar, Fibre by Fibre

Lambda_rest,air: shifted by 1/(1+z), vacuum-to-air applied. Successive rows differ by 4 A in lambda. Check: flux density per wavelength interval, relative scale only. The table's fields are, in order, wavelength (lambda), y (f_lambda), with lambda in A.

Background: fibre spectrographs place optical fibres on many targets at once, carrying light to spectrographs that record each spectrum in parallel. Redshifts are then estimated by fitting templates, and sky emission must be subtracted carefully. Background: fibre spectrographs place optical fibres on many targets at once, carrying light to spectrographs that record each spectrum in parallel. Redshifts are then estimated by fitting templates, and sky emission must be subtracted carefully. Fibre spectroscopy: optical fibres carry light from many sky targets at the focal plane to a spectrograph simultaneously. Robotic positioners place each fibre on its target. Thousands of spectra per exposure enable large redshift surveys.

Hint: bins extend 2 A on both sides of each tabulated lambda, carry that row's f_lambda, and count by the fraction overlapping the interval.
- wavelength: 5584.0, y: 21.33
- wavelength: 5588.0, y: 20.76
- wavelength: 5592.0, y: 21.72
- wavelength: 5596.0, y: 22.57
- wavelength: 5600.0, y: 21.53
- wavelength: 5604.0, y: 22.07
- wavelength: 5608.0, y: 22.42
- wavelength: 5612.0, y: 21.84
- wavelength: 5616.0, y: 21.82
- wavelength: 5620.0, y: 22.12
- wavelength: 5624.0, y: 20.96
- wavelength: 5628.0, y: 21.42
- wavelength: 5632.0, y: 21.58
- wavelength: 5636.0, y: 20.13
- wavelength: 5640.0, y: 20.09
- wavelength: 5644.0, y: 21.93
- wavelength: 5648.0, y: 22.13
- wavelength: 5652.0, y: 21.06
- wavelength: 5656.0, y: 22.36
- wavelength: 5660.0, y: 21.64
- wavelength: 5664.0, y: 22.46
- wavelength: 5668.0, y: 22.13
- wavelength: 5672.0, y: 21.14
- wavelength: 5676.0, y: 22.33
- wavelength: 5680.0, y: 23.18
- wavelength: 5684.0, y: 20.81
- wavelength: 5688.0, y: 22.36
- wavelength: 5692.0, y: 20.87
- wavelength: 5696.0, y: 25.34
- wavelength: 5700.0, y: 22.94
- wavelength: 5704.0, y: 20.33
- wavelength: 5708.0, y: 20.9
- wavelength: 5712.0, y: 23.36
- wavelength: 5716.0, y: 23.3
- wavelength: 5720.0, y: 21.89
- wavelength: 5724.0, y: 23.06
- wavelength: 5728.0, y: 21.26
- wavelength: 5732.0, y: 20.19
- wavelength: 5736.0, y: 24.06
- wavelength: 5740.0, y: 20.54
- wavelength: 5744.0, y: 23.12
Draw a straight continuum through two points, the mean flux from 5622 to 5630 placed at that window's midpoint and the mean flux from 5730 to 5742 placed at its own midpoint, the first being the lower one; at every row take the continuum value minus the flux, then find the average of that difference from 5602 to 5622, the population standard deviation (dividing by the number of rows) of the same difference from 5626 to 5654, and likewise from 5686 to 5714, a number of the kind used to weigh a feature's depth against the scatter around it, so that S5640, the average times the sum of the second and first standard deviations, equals -2.2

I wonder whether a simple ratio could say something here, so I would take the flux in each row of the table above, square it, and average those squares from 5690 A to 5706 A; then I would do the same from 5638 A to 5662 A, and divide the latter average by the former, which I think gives 0.92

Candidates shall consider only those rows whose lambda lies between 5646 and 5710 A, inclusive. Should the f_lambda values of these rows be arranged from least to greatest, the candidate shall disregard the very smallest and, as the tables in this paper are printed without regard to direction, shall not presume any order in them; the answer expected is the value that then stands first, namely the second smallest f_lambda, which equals 20.81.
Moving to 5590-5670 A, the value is 20.13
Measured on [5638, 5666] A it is 21.06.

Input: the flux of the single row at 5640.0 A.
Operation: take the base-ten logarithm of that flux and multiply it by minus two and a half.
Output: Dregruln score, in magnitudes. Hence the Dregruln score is -3.26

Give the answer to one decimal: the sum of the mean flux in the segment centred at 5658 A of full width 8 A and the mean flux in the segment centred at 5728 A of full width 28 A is 44.0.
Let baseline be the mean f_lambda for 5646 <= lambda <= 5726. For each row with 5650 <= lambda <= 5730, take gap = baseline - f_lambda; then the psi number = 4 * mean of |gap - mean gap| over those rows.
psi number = 3.7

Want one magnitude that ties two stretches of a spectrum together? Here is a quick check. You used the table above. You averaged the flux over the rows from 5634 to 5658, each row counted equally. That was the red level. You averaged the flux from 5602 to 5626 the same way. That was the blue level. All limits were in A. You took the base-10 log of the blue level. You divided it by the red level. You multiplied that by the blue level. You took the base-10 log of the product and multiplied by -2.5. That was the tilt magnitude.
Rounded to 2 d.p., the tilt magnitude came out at -0.35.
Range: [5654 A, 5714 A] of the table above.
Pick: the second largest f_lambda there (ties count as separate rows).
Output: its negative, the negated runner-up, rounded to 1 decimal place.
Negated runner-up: -23.4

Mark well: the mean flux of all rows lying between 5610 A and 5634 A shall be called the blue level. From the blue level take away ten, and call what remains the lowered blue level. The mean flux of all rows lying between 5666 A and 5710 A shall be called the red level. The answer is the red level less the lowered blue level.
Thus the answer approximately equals 10.4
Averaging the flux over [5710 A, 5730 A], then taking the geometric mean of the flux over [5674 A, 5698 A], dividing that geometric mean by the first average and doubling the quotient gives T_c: 1.99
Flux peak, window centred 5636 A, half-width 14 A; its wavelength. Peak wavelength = 5648.0 A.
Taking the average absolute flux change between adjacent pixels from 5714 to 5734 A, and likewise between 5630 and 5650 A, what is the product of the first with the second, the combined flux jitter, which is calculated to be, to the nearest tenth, 1.2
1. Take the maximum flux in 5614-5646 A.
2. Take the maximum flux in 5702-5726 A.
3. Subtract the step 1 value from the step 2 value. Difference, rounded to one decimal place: 1.2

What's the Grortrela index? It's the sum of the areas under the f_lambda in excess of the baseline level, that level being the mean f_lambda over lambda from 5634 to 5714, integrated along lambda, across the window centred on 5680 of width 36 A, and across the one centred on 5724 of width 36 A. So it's 22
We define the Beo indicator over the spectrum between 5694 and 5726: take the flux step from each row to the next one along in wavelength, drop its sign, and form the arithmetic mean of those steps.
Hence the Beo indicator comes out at 1.5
